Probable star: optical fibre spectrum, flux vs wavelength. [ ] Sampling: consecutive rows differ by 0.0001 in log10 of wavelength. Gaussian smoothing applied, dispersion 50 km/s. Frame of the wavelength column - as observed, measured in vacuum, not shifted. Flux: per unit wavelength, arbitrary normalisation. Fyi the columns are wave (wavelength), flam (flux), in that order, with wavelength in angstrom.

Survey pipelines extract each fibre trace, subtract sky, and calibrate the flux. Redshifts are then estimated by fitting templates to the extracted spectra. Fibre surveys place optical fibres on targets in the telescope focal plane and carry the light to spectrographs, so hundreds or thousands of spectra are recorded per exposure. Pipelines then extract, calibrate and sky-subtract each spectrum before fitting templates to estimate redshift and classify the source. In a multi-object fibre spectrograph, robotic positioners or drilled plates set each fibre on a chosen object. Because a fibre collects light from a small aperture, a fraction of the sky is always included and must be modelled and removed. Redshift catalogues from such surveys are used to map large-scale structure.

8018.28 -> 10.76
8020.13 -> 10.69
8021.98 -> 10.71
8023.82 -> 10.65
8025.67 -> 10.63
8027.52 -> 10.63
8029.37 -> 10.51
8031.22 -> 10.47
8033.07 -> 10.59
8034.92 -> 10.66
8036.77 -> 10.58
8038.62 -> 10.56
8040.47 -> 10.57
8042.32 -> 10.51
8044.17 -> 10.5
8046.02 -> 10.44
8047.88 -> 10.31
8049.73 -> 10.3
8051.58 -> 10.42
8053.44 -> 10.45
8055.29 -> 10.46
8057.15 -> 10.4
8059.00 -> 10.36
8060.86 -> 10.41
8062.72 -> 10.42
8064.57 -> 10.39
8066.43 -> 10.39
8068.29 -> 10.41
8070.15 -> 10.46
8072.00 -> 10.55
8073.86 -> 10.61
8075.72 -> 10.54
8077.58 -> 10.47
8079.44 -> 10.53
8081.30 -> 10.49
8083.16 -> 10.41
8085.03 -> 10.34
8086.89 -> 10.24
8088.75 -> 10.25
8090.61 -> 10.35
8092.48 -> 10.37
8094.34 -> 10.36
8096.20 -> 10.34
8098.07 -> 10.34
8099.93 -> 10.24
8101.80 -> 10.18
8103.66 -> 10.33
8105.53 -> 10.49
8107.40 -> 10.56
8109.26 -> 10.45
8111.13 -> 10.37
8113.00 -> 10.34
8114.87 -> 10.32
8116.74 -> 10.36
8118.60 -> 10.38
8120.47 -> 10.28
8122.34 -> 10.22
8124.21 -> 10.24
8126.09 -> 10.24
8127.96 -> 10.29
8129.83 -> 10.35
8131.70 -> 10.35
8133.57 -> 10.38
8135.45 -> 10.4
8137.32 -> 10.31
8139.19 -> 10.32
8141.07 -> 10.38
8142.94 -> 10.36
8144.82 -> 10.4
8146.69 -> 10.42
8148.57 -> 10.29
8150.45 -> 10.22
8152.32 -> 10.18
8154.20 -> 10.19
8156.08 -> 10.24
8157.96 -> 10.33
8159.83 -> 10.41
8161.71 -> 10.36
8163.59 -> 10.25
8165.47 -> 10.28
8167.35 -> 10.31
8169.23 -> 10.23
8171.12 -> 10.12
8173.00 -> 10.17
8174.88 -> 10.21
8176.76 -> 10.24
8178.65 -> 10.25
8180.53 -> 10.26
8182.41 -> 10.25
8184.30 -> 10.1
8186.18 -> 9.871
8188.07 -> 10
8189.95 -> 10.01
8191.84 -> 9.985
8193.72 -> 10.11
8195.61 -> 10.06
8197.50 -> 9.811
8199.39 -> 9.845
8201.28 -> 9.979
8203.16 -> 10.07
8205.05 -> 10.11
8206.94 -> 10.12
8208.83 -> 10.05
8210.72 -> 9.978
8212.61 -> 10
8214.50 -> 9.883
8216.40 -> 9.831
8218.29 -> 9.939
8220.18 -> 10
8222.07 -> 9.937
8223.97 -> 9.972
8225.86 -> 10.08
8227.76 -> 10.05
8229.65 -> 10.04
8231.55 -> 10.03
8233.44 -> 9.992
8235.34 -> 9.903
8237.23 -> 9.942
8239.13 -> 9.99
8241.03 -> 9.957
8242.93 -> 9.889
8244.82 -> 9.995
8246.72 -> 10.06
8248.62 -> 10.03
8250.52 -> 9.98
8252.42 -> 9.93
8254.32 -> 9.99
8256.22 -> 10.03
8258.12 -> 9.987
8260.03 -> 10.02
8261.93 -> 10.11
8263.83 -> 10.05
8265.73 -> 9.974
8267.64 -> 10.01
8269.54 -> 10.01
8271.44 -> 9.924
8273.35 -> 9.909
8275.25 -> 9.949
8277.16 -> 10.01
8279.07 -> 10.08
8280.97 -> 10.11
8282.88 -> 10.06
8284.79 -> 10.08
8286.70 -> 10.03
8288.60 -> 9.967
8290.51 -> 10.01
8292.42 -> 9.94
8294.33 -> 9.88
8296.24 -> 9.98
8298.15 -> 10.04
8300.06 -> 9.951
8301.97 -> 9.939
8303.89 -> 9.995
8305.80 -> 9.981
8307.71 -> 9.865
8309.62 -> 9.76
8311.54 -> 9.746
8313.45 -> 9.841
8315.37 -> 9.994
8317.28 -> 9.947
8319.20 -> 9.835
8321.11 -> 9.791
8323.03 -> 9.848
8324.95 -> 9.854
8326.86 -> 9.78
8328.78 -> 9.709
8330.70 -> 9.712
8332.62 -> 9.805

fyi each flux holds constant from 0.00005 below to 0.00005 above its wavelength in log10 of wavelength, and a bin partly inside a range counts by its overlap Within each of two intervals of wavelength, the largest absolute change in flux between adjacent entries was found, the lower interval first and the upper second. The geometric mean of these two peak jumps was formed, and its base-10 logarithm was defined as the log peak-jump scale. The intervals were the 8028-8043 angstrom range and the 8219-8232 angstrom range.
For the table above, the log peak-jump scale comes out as -0.94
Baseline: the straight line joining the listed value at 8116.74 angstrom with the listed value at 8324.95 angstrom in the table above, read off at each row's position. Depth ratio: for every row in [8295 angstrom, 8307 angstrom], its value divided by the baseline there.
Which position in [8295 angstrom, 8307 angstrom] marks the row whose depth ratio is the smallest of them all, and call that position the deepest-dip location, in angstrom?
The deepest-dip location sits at 8301.97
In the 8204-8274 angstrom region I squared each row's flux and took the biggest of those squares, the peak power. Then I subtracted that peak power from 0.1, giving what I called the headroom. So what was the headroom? -102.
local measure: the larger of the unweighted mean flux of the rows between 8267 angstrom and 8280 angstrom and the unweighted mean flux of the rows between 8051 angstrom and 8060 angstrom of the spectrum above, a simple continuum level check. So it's 10.4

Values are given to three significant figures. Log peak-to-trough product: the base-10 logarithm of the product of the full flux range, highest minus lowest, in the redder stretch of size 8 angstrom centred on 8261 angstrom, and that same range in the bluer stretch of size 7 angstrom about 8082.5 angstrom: -1.63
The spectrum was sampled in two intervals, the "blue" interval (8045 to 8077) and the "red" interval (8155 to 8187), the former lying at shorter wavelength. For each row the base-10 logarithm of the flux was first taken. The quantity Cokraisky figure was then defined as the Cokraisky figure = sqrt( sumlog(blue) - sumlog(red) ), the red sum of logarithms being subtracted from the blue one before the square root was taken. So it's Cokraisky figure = 0.38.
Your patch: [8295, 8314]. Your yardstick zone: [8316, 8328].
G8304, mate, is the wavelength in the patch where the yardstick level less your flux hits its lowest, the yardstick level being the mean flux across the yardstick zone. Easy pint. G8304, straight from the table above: 8298.15 angstrom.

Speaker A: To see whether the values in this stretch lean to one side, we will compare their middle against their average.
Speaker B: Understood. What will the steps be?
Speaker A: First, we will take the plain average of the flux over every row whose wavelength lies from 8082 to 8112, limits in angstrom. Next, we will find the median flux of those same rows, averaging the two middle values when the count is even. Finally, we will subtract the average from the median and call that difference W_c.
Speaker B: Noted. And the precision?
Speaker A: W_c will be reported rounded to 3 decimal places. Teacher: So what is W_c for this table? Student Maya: -0.006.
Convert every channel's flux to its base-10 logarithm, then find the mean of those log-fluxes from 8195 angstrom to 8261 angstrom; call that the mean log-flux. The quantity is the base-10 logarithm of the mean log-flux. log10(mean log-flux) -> 0.000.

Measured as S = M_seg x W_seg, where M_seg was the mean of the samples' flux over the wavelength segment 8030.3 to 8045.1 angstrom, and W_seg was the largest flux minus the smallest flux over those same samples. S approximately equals 2.01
